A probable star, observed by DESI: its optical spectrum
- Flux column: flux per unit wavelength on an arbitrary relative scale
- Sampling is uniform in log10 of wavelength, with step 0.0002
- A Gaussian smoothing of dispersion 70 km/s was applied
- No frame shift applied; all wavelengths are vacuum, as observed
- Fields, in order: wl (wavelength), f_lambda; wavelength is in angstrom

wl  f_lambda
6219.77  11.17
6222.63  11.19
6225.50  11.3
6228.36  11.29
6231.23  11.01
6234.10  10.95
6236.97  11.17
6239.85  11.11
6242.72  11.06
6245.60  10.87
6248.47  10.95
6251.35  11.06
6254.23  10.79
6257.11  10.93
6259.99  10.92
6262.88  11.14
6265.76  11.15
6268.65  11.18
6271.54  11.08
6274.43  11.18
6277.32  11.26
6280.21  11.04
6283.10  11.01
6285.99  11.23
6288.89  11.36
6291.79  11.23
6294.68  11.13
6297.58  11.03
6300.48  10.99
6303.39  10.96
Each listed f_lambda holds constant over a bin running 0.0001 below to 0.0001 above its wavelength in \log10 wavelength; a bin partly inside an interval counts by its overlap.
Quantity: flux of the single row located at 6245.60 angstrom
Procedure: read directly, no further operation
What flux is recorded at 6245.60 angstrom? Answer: 10.87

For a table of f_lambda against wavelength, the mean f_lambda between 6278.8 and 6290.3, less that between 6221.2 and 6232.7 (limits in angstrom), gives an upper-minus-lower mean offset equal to -0.04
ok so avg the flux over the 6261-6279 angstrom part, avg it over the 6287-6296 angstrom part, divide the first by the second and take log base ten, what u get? -0.003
